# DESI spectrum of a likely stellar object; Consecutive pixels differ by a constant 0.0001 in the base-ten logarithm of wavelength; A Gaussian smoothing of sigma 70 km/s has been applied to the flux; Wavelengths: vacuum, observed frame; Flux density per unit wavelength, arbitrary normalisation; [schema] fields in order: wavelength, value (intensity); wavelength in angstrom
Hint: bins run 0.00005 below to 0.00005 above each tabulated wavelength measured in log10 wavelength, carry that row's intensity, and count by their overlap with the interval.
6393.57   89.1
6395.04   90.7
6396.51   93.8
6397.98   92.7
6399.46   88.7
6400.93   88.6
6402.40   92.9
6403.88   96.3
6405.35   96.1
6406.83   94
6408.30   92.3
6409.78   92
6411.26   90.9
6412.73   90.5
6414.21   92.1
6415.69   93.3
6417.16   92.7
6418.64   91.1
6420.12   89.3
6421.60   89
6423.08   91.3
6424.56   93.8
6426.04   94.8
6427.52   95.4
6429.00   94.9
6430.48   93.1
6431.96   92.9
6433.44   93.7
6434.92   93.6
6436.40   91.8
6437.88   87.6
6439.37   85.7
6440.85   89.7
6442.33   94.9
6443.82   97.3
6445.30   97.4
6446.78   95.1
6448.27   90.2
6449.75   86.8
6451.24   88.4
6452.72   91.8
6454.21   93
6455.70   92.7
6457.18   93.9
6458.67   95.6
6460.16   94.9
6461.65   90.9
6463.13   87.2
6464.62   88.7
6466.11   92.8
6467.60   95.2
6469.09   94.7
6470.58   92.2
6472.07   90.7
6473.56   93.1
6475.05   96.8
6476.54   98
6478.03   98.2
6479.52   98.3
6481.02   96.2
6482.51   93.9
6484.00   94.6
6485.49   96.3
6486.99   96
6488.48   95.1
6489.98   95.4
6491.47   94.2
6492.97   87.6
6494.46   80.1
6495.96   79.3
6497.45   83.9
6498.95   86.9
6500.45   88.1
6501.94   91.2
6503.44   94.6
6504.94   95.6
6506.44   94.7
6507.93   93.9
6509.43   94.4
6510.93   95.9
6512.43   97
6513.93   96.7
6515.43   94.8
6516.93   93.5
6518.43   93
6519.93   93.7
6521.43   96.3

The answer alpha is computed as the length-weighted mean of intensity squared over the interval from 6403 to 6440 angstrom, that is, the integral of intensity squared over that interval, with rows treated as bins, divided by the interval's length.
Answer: 8532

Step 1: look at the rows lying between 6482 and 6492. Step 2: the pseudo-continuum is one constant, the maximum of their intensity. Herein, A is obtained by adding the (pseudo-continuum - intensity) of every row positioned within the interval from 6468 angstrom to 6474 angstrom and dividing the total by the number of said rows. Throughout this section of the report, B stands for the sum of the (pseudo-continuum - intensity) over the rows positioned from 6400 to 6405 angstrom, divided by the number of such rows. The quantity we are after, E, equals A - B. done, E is -0.1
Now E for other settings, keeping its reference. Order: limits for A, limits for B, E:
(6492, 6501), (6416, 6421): 6.7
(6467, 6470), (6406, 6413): -3.0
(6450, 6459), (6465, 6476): 1.1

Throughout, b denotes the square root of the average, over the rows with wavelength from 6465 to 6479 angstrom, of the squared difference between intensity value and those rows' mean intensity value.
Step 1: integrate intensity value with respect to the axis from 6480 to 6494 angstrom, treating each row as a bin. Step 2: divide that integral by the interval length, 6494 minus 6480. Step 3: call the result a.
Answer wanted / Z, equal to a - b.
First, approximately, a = 94.1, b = 2.5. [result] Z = 91.6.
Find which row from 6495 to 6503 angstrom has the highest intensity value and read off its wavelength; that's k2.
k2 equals 6501.94 angstrom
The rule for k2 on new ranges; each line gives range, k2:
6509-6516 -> 6512.43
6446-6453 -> 6446.78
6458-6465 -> 6458.67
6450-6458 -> 6457.18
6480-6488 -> 6485.49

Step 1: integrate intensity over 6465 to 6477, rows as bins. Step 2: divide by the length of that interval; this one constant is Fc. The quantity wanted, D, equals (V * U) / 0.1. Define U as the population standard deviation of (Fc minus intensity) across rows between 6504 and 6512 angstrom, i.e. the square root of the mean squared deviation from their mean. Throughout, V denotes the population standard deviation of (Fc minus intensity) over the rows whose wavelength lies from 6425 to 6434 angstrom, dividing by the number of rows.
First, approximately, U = 0.7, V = 0.9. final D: 7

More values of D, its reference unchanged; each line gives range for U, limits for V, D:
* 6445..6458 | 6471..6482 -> 84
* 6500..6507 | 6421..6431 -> 60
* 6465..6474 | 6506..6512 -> 11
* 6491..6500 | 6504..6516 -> 52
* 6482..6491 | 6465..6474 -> 12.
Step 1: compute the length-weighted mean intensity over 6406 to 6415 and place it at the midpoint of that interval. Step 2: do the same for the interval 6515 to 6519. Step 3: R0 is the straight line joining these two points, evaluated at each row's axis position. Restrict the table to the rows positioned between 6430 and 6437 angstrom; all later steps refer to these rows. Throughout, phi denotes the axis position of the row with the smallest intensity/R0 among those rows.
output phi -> 6436.40 angstrom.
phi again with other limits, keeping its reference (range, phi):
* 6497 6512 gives 6497.45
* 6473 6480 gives 6473.56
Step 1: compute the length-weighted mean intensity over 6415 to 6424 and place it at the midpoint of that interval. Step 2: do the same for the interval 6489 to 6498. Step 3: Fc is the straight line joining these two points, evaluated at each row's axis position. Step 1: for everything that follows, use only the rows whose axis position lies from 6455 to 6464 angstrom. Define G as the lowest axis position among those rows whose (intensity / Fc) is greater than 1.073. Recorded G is 6458.67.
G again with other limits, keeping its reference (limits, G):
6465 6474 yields 6467.60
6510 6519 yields 6510.93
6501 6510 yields 6503.44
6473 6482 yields 6475.05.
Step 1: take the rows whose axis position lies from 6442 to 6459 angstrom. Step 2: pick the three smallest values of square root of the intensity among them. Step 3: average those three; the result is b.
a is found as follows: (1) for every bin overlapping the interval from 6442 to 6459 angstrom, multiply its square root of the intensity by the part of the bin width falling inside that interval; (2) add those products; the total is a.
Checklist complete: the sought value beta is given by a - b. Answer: 154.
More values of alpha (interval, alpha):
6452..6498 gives 8607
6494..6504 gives 7477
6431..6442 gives 8279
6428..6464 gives 8517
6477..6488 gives 9264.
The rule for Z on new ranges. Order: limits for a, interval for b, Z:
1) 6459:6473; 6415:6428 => 89.9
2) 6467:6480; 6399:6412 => 92.6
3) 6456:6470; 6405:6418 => 91.1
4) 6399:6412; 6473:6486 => 90.7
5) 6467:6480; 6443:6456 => 91.7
